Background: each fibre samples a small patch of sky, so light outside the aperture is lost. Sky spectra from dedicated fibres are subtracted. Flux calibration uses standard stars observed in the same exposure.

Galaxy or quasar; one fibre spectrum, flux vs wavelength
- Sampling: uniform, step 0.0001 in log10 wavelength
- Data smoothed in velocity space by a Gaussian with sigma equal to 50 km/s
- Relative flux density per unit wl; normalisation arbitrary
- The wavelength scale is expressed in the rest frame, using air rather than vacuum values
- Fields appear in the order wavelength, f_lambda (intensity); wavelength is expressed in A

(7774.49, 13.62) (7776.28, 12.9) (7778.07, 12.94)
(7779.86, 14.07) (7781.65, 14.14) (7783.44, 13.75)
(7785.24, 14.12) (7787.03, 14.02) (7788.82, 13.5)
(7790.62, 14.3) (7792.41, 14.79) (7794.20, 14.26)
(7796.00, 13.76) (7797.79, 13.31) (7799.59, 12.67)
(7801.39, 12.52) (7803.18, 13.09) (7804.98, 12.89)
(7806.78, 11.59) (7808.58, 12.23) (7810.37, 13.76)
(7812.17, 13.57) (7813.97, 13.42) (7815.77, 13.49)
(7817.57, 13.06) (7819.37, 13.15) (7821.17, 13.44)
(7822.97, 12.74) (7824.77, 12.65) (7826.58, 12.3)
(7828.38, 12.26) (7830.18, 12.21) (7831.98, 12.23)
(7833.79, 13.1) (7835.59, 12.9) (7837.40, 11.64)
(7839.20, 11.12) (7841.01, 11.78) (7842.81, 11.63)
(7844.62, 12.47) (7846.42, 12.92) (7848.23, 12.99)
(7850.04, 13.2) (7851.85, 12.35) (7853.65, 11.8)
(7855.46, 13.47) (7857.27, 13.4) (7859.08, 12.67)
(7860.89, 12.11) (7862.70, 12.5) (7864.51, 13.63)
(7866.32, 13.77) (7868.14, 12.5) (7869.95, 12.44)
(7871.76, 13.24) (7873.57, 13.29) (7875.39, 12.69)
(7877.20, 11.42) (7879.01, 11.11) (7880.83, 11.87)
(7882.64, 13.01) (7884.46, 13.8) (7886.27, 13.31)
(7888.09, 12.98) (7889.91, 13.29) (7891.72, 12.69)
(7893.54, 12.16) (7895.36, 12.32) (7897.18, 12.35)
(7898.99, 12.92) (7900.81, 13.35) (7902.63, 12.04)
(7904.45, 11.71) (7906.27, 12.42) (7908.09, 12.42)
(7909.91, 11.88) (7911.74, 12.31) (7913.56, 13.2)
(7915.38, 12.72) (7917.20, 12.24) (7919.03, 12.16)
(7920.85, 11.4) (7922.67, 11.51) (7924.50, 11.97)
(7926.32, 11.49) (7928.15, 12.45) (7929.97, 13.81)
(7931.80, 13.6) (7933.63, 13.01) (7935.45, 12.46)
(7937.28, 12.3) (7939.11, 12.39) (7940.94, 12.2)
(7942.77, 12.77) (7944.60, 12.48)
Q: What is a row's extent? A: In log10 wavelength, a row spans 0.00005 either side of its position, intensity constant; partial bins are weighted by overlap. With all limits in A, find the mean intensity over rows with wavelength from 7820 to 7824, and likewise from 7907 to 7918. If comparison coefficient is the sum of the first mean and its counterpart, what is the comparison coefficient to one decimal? 25.6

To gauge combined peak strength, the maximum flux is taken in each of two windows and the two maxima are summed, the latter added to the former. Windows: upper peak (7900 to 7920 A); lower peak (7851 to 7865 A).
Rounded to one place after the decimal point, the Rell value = 27.0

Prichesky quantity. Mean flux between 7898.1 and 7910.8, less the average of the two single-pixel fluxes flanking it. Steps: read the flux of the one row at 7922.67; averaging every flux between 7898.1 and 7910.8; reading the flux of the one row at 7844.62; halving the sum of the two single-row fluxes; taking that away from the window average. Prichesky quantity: 0.4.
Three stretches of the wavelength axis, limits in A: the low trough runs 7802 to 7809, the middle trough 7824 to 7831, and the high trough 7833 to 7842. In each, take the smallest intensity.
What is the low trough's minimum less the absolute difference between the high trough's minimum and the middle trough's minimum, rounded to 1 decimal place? 10.5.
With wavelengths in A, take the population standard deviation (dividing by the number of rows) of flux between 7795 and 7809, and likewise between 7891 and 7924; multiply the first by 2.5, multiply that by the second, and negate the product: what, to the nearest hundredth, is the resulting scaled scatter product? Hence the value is -0.80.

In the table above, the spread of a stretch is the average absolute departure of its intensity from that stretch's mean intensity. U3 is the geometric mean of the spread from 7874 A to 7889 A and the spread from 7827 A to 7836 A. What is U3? 0.54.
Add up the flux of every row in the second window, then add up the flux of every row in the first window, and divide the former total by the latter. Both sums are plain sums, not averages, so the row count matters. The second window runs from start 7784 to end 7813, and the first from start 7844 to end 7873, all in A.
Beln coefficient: 1.04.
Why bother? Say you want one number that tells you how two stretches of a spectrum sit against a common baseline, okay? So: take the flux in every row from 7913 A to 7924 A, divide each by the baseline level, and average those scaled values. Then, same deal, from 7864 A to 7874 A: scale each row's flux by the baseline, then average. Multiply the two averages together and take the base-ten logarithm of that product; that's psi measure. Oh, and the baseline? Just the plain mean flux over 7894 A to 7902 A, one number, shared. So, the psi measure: 0.00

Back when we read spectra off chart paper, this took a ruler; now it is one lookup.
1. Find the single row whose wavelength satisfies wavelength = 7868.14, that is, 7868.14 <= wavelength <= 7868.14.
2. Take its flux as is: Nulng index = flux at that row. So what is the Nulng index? 12.5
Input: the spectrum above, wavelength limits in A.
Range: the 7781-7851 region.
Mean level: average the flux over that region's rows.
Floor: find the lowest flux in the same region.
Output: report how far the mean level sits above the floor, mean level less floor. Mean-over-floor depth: 1.9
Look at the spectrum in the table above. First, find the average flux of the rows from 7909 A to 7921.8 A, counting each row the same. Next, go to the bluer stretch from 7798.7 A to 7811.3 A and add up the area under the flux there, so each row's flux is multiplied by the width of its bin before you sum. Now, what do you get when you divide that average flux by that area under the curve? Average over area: 0.077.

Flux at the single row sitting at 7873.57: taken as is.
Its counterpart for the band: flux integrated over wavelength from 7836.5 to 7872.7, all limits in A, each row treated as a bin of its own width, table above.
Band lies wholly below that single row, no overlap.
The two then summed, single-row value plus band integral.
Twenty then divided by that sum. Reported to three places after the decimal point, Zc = 0.043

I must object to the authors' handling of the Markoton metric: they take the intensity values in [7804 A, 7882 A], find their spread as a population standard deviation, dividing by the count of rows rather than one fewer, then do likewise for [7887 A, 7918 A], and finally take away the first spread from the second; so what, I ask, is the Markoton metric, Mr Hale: -0.25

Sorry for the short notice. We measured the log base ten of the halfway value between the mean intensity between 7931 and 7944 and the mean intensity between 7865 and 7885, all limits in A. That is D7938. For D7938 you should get 1.10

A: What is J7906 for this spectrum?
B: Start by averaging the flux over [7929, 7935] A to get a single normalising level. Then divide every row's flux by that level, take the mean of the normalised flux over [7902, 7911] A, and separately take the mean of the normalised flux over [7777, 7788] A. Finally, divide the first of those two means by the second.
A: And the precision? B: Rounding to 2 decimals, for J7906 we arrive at 0.87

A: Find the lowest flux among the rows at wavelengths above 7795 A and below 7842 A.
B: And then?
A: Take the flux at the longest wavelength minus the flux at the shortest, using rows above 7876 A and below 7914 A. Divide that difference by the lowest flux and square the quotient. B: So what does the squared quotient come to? 0.0256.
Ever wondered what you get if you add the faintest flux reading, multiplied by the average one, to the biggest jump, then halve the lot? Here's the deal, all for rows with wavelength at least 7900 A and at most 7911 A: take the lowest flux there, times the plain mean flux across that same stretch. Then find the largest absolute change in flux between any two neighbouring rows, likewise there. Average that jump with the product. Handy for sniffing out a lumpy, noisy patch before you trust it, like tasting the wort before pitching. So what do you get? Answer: 73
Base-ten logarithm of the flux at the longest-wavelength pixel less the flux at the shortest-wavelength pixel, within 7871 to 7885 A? -0.25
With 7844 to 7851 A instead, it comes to -0.14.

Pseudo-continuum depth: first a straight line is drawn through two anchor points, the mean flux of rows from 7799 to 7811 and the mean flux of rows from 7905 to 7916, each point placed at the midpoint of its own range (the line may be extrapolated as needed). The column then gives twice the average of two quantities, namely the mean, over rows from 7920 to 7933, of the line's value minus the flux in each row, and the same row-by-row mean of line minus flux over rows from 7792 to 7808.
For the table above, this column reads -0.38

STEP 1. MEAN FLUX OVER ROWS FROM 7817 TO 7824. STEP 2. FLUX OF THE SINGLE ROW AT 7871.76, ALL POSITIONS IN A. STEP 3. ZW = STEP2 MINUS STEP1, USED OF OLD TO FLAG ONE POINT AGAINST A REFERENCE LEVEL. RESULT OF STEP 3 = 0.14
